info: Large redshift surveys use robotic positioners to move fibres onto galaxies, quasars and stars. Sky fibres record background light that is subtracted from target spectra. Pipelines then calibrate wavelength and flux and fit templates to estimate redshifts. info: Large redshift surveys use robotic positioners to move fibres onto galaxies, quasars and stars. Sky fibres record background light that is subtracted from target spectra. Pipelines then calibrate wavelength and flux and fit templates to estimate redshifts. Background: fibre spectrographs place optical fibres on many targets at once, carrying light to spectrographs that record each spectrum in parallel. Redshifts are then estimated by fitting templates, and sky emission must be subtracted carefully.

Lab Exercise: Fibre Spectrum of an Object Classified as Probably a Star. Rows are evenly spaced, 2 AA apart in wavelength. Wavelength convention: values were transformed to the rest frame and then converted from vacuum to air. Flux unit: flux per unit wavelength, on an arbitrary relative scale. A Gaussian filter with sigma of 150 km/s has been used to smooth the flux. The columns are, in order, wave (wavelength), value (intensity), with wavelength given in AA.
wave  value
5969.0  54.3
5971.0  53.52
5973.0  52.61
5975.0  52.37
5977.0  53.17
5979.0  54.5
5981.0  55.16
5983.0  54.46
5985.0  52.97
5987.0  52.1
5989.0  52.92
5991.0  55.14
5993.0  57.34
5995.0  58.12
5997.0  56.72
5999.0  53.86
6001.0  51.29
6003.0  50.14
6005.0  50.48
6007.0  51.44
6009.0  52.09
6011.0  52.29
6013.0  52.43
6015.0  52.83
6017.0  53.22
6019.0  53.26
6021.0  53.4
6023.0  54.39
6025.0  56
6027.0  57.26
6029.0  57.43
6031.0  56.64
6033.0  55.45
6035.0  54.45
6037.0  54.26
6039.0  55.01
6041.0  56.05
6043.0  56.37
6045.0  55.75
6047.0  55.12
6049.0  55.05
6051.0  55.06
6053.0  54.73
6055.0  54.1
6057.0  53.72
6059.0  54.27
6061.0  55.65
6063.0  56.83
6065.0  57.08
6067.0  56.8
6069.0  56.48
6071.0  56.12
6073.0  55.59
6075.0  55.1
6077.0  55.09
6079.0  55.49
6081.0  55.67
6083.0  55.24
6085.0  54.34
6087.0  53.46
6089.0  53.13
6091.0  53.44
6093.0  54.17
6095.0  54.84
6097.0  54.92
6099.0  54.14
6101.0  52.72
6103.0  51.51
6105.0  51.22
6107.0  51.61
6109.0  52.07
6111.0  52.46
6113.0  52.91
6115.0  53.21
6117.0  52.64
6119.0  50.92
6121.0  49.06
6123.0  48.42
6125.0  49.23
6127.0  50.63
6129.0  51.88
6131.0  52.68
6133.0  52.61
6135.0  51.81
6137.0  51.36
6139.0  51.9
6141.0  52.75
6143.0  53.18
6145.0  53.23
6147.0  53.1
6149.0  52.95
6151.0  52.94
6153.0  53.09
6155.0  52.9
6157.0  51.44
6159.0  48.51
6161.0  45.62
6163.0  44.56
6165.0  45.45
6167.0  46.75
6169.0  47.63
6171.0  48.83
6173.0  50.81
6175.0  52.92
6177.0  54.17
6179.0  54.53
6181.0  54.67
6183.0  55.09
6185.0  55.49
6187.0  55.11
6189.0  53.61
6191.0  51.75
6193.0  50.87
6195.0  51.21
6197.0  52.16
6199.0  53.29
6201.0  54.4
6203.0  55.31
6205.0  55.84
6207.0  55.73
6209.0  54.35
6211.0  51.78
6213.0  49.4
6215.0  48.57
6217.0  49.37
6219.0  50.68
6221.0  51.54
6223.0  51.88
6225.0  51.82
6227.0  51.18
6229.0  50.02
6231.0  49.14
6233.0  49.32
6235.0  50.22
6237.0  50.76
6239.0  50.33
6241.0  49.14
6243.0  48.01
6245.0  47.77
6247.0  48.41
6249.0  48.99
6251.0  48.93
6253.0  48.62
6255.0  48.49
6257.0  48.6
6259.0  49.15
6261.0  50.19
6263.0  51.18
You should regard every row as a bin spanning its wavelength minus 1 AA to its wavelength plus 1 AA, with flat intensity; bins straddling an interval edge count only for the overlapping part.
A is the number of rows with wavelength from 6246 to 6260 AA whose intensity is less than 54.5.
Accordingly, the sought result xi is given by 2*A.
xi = 14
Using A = 7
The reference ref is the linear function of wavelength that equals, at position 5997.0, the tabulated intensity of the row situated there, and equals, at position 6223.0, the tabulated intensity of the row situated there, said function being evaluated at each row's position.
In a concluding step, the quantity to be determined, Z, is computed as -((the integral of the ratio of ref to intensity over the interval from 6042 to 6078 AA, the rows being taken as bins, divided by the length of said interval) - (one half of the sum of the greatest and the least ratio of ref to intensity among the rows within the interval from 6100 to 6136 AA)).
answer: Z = 0.07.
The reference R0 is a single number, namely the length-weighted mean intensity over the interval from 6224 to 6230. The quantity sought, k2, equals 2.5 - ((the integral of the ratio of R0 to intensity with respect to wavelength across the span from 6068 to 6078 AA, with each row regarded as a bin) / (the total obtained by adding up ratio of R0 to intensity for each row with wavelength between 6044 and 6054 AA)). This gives 0.52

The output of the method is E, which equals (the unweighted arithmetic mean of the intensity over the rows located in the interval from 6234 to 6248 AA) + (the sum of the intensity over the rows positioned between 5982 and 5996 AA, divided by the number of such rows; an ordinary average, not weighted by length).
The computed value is 104.0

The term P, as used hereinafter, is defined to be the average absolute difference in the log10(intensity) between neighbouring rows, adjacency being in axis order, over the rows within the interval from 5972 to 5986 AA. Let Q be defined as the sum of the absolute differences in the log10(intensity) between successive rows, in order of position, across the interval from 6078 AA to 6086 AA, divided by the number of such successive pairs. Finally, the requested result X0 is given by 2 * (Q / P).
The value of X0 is 1.1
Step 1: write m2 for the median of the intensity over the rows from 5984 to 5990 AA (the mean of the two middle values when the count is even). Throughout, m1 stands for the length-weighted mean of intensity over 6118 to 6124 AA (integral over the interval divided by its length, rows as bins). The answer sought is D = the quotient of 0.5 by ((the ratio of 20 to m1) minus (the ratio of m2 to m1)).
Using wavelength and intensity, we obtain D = -0.75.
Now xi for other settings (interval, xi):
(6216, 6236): 20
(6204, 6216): 8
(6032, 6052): 4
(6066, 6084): 0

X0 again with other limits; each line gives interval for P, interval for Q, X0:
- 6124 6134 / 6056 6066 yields 1.8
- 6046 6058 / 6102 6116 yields 2.8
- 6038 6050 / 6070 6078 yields 1.3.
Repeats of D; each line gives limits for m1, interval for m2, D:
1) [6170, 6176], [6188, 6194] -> -0.80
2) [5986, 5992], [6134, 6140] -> -0.84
